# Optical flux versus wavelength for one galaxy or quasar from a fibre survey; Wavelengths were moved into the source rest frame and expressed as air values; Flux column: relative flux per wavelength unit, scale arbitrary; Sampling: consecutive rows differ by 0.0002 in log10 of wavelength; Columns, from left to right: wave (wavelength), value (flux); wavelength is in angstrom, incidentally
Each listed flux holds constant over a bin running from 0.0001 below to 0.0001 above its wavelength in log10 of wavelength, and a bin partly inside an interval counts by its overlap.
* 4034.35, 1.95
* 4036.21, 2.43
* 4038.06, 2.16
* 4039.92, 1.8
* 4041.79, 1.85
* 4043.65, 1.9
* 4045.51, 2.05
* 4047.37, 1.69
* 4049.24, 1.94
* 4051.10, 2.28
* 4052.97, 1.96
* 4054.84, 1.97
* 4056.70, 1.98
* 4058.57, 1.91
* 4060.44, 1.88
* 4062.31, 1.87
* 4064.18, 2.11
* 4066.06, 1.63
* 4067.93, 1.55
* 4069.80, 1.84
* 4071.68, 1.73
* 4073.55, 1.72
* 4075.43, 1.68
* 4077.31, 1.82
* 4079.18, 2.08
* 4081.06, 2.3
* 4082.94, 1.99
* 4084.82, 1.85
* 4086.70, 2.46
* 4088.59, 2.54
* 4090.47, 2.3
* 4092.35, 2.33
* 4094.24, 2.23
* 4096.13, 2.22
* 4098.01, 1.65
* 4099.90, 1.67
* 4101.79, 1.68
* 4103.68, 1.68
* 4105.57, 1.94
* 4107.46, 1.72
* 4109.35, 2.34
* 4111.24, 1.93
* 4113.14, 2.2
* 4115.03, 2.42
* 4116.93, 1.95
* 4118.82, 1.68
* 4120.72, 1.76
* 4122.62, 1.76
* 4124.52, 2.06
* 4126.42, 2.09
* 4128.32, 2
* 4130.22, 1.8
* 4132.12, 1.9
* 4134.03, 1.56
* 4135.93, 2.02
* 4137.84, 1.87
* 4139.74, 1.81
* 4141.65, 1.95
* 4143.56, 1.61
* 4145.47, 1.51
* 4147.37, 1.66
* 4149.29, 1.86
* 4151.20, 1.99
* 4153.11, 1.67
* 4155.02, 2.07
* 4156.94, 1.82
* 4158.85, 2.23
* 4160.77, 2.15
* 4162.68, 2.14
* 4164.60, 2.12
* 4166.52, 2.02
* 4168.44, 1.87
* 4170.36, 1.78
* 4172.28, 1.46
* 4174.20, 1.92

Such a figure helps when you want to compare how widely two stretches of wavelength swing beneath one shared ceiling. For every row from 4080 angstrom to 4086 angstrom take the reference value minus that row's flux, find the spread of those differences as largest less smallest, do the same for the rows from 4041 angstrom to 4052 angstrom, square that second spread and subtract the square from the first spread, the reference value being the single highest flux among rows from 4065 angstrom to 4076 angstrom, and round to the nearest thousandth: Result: 0.102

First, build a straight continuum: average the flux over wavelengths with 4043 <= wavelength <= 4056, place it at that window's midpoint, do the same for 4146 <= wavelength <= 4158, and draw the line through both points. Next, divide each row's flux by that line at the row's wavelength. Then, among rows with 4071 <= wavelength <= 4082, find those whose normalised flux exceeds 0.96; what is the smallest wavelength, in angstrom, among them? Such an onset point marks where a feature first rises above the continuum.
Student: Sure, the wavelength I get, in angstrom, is 4079.18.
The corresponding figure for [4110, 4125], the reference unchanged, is 4111.24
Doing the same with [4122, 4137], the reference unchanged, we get 4124.52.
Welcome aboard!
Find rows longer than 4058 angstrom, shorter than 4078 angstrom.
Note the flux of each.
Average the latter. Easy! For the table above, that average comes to 1.79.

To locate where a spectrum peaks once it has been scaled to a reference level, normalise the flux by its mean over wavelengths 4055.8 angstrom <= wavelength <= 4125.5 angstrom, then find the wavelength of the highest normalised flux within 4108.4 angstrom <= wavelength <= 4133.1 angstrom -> 4115.03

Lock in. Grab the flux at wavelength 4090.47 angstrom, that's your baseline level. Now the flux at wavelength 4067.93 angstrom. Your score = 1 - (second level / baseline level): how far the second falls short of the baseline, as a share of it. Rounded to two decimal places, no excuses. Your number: 0.33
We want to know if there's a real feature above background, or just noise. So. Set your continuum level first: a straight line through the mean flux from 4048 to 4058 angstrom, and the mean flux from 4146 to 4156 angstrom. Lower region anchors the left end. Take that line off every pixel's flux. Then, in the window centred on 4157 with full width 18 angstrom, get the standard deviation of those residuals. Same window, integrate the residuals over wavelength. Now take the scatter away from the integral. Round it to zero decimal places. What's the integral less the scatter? 3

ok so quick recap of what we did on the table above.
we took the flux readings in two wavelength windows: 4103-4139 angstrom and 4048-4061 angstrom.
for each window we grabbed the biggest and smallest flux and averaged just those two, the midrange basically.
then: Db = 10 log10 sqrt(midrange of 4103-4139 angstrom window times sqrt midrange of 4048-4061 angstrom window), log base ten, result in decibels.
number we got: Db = 2.29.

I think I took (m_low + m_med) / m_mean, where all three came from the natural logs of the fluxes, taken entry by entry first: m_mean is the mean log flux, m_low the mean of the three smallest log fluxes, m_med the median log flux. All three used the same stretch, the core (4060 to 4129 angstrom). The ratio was 1.70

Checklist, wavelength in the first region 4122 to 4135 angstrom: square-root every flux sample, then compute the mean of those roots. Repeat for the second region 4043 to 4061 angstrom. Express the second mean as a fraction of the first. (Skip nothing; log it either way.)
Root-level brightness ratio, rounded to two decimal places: 1.02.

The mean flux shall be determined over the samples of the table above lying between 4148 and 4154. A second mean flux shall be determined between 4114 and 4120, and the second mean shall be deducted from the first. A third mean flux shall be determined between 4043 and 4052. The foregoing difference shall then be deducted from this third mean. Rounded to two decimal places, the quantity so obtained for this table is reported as 2.15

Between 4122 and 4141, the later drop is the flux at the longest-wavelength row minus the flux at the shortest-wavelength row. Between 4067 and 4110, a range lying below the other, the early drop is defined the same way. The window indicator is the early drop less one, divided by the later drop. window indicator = -4.2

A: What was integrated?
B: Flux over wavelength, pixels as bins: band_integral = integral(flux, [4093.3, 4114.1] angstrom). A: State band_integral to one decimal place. 40.2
